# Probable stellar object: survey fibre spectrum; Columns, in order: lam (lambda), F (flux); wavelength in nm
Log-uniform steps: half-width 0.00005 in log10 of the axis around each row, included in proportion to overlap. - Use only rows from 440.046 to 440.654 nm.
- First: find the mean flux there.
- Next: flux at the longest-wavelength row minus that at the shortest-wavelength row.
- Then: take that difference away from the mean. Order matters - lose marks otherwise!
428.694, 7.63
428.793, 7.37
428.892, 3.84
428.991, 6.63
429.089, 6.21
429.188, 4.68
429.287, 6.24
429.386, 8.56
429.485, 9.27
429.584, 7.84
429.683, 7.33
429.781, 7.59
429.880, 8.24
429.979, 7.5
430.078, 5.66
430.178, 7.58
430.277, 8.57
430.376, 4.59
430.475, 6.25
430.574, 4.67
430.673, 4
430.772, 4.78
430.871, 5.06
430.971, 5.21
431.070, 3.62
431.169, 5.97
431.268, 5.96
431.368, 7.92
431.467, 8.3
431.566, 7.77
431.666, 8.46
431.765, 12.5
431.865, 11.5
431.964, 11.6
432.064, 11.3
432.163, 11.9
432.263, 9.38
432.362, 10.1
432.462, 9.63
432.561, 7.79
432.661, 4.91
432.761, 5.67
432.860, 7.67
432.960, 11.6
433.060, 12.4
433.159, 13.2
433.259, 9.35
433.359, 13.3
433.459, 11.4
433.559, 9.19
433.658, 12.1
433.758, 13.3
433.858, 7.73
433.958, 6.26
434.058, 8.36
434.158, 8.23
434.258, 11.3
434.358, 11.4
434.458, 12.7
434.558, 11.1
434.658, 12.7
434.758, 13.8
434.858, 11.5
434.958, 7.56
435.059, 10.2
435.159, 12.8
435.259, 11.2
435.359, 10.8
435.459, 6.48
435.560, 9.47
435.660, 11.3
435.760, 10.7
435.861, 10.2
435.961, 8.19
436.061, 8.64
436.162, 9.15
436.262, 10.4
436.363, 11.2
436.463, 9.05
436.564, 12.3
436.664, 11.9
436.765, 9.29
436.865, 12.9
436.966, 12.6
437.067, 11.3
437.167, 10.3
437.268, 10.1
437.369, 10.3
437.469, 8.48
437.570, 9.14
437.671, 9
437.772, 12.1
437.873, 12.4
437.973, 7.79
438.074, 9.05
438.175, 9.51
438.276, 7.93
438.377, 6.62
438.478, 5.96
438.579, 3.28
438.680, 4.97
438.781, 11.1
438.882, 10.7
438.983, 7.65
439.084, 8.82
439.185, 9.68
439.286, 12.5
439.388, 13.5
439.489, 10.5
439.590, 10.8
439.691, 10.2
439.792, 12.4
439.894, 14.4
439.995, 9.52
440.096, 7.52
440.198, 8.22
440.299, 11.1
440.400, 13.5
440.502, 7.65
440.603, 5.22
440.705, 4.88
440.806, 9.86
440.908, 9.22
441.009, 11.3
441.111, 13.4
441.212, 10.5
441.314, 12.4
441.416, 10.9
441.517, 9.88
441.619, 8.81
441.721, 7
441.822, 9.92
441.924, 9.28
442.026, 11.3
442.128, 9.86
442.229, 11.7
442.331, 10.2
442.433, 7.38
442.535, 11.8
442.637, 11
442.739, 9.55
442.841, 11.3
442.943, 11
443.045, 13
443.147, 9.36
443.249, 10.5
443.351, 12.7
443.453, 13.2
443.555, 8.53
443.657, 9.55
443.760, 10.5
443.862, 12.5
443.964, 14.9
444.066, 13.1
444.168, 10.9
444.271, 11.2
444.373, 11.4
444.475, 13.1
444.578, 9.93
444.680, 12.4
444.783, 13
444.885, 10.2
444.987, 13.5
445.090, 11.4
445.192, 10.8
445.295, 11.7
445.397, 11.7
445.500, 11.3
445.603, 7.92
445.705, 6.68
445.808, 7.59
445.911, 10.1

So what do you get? 11.2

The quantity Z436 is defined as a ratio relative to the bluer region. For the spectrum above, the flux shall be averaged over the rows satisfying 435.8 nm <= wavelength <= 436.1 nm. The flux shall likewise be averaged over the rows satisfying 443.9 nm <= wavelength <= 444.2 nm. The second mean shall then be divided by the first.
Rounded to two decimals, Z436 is 1.44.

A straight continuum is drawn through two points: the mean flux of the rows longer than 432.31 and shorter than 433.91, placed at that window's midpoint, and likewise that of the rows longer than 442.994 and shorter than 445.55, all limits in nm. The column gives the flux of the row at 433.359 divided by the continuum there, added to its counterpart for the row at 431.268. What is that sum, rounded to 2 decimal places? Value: 1.95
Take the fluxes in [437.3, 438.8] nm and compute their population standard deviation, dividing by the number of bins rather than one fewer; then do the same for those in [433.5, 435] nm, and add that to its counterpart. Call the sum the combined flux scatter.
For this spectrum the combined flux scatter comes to 4.8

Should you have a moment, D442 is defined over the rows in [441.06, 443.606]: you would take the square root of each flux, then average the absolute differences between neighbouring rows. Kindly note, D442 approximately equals 0.300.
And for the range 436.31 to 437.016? 0.314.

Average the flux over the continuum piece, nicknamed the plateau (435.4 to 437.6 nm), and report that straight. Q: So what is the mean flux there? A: 10.2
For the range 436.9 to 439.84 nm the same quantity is 9.6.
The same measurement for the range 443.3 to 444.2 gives 11.8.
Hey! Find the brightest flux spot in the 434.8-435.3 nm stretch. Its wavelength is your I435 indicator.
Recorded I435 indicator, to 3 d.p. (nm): 435.159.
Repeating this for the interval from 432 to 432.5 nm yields 432.163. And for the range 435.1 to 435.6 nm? 435.159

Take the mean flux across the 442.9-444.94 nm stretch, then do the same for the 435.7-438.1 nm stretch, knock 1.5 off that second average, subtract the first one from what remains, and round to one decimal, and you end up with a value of -2.8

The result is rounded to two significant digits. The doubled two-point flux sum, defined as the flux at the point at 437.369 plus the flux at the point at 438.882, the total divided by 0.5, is 42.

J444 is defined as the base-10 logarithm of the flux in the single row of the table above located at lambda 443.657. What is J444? 0.98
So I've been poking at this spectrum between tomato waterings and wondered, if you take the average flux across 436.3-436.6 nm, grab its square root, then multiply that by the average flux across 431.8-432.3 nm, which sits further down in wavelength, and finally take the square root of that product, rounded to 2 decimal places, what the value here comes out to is 6.06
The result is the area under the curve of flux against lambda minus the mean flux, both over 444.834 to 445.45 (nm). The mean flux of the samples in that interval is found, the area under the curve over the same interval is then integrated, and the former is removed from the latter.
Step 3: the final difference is -4.4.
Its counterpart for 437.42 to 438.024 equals -3.9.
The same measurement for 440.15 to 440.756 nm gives -3.3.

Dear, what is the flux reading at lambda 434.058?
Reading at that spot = 8.36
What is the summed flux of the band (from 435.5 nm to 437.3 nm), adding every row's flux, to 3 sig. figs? 189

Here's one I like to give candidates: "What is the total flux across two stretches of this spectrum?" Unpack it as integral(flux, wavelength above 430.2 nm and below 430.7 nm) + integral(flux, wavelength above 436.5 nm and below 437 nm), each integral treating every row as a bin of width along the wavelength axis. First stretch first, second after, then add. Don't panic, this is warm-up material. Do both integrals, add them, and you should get 8.7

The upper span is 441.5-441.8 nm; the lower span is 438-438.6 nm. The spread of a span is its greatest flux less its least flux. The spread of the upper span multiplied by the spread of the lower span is 18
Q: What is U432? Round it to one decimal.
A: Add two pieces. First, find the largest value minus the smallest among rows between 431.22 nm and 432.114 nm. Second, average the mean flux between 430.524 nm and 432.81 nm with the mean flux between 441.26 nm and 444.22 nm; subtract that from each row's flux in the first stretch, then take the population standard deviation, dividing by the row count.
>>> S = 8.7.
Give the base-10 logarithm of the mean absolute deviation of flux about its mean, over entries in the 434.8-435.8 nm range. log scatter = 0.15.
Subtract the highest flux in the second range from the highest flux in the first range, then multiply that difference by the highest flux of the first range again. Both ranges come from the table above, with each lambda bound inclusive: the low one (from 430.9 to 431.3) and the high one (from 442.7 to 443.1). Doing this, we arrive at -42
